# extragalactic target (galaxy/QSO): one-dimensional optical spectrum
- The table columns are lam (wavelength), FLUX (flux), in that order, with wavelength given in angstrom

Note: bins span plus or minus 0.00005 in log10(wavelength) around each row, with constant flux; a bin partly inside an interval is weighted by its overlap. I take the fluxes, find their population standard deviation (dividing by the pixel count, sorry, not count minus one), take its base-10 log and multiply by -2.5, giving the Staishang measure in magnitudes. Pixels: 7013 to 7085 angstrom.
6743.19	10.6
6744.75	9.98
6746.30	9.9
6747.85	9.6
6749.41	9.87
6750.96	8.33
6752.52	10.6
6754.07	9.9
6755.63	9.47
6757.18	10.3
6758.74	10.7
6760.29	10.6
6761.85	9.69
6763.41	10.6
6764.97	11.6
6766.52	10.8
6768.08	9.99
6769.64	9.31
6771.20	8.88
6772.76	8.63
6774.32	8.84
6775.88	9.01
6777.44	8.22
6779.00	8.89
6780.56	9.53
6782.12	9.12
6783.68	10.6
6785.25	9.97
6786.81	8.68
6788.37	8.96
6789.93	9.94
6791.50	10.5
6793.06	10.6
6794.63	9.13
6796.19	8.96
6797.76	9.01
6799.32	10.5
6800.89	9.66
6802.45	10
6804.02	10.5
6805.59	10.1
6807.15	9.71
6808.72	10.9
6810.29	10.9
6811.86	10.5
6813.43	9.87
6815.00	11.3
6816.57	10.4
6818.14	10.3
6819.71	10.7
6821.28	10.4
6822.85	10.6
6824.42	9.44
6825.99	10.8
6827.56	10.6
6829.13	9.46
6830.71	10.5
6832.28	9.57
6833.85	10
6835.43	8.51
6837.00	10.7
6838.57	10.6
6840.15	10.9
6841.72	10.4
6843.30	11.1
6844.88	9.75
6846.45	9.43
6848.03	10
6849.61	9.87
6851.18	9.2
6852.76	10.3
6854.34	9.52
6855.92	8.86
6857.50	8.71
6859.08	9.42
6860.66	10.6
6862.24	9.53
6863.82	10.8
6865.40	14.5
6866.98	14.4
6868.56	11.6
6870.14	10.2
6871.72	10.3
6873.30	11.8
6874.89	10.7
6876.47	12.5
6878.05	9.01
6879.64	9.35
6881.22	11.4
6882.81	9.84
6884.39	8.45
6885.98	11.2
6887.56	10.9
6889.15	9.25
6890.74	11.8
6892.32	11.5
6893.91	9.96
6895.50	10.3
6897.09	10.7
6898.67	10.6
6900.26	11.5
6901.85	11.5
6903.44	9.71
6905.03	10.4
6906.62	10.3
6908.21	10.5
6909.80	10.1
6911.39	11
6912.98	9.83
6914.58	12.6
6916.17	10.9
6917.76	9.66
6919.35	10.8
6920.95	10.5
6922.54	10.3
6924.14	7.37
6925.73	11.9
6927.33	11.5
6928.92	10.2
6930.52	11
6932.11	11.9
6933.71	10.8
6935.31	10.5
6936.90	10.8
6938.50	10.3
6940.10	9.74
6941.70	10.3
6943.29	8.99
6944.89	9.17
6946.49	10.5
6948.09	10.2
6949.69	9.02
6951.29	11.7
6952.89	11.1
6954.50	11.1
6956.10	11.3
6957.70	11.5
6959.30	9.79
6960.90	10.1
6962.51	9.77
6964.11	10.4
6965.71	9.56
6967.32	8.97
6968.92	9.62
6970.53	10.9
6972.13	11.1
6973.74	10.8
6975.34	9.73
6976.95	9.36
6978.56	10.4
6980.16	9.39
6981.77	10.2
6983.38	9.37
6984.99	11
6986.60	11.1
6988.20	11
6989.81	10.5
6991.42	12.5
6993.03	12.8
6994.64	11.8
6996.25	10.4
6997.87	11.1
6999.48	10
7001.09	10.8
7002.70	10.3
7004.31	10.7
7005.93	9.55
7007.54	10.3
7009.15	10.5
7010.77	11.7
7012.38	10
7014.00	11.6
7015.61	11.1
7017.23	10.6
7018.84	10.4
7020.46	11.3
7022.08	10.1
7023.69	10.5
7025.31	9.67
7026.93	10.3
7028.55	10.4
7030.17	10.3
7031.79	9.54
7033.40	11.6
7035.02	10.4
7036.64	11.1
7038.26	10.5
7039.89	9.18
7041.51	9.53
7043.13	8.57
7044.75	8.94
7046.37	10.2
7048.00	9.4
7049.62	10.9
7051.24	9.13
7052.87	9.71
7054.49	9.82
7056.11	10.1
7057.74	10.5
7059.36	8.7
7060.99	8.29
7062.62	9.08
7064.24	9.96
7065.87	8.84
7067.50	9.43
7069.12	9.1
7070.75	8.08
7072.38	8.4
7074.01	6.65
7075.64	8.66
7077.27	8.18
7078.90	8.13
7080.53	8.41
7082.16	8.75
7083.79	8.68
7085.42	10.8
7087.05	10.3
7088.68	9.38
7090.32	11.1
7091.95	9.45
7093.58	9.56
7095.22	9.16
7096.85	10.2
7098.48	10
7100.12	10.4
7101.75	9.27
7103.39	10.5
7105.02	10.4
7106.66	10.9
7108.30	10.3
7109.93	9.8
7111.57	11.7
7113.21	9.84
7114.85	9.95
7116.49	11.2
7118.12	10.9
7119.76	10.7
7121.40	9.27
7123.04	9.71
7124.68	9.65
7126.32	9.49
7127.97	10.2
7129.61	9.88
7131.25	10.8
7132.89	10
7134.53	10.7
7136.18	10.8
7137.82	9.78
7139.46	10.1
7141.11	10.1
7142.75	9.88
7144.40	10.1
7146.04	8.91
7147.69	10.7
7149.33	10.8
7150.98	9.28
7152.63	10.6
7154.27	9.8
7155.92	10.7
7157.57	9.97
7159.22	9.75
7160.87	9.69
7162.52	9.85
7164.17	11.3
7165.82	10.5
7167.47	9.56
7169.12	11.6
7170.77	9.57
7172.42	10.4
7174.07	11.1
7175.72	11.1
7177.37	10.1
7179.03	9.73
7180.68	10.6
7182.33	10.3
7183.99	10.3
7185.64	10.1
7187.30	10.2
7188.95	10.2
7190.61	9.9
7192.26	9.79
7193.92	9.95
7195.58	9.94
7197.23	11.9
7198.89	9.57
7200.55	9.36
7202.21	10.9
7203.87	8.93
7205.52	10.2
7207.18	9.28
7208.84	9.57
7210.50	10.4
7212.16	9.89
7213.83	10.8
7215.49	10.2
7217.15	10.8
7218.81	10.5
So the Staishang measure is -0.1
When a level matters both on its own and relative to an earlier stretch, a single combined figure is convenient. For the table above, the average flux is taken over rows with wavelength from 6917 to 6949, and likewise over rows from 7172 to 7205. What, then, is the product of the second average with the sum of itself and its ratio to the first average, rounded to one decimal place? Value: 114.5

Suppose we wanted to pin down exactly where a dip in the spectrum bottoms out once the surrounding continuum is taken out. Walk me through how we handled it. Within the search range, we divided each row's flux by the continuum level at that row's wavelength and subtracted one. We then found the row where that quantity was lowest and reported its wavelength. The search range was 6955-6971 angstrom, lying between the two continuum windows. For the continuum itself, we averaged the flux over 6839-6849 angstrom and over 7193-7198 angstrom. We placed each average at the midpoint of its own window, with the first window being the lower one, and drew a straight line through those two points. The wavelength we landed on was 6967.32 angstrom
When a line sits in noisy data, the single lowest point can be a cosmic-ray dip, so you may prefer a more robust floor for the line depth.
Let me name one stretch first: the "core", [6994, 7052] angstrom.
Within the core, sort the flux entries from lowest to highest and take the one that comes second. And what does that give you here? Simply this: 8.94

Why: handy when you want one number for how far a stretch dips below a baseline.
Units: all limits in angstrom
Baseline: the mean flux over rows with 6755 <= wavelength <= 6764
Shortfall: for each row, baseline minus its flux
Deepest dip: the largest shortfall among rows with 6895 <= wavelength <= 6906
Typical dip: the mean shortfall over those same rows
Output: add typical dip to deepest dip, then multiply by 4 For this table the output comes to 0.3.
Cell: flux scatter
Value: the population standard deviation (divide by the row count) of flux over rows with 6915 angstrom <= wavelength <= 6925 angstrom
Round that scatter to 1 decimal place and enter 1.2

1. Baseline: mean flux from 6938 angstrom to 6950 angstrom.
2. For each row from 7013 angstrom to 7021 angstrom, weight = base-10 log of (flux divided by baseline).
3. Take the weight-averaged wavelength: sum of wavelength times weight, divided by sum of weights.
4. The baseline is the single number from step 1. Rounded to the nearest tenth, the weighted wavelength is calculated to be 7016.9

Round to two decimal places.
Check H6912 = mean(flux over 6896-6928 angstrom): 10.58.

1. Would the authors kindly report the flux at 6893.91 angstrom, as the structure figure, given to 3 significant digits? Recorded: 9.96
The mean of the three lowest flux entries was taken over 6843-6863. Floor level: 8.9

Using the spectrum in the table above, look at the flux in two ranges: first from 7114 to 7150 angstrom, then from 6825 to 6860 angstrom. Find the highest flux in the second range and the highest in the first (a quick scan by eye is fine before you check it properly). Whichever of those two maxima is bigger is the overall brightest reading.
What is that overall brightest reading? 11.2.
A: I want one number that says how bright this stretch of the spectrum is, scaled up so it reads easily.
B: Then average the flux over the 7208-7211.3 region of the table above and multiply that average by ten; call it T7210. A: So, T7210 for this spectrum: 100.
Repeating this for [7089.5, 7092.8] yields 103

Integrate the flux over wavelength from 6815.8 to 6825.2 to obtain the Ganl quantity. 97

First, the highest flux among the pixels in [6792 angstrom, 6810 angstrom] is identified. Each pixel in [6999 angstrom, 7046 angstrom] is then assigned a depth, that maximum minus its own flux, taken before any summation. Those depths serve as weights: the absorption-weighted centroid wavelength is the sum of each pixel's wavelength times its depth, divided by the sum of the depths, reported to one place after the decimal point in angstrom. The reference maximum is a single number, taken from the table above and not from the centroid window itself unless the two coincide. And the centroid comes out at 7028.9 angstrom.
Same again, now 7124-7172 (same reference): 7146.3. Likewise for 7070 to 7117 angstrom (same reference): 7084.7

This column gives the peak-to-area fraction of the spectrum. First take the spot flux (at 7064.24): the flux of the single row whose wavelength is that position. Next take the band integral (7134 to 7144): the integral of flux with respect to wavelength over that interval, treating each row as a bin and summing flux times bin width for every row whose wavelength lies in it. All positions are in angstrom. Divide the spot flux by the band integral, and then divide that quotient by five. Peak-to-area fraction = 0.020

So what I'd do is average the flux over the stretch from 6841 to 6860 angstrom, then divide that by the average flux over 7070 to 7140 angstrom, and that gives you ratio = 0.99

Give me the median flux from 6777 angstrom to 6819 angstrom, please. 10.0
